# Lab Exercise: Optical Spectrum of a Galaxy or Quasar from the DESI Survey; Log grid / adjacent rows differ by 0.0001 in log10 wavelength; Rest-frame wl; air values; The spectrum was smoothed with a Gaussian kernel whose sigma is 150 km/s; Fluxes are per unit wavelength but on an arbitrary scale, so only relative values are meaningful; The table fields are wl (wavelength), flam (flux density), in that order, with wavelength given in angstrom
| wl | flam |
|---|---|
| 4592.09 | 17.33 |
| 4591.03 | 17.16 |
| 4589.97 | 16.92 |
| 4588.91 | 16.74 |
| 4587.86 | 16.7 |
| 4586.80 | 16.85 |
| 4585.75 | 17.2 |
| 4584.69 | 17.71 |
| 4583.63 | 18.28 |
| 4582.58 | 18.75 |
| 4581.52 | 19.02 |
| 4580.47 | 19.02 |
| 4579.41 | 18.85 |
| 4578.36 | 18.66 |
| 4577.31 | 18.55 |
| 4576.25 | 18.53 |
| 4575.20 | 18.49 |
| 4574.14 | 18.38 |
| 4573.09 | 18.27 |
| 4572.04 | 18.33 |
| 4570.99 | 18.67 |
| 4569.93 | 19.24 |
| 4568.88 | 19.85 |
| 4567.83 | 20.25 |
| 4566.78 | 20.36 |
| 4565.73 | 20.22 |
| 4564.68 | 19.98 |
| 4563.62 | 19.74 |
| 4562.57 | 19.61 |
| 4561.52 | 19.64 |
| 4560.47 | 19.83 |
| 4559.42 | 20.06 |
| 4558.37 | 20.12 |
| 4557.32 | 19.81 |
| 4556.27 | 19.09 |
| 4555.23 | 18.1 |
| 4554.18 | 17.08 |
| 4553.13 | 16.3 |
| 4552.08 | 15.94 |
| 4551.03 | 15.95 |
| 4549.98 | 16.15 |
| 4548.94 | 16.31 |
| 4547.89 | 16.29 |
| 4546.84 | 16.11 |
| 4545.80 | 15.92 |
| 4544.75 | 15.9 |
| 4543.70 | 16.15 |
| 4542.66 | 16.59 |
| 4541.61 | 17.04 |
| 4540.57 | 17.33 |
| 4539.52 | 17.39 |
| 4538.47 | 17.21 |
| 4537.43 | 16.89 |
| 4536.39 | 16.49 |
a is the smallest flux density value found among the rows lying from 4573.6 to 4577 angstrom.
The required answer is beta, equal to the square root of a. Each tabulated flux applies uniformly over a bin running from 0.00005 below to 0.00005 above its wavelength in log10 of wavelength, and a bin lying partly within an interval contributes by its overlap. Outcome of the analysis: 4.29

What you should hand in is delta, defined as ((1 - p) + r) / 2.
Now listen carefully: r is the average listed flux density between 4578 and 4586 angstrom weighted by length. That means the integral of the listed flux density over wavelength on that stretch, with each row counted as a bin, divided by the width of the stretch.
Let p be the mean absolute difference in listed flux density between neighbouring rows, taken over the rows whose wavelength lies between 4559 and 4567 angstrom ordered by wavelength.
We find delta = 9.6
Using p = 0.17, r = 18.5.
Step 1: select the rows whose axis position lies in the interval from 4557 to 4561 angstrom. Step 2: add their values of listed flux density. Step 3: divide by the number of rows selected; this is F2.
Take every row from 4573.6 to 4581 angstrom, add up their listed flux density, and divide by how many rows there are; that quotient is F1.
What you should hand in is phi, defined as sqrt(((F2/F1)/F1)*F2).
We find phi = 1.07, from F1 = 18.6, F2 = 20.0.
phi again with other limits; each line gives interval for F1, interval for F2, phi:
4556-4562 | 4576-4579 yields 0.94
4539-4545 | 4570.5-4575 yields 1.10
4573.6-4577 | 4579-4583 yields 1.02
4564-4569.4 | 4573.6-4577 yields 0.92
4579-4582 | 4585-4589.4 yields 0.89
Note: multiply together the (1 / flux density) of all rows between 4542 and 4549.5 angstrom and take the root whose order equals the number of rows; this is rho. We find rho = 0.062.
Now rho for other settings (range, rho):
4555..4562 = 0.051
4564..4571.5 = 0.051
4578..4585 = 0.054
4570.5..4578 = 0.054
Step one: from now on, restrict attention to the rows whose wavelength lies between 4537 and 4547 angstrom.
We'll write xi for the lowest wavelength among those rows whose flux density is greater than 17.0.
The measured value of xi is 4538.47 angstrom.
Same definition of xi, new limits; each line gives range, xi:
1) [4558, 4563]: 4558.37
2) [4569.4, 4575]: 4569.93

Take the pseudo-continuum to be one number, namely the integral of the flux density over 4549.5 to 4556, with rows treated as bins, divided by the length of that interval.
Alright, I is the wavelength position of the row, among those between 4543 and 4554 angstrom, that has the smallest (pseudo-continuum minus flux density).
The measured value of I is 4548.94 angstrom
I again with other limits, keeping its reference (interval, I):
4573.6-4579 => 4578.36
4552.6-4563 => 4558.37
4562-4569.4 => 4566.78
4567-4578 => 4567.83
